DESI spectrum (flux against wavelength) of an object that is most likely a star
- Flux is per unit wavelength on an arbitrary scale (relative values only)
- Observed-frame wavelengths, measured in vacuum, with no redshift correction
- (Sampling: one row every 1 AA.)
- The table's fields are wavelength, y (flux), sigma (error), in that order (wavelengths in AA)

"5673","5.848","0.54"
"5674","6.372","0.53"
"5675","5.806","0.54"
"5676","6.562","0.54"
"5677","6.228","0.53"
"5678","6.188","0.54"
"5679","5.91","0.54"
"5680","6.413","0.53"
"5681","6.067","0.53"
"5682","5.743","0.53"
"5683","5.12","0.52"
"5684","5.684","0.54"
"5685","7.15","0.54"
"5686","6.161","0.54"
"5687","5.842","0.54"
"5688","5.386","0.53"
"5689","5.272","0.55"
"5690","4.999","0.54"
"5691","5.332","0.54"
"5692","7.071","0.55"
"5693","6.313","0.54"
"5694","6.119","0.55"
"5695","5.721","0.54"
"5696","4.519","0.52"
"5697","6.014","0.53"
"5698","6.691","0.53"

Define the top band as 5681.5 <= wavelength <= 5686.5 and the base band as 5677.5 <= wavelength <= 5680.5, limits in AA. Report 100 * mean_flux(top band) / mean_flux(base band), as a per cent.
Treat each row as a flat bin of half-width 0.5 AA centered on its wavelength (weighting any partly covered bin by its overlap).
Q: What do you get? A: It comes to 97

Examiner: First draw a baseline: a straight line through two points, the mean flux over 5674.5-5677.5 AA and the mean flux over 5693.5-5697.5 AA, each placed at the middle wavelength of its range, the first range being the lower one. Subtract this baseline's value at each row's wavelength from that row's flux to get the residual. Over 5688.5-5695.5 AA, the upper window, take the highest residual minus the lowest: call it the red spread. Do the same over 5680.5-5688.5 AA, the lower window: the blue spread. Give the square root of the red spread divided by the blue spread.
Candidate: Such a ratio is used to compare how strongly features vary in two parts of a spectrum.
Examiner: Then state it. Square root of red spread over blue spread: 1.0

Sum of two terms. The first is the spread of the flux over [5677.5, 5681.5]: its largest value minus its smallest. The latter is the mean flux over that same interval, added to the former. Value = 6.65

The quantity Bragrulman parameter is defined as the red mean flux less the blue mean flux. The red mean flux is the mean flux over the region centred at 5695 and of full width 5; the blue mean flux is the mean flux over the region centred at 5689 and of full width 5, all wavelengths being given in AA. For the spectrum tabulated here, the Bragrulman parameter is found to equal 0.4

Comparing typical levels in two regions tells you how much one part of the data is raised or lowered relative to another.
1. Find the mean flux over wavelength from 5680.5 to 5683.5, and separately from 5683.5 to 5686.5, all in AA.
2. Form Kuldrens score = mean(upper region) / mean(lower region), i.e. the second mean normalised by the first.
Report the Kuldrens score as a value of 1.12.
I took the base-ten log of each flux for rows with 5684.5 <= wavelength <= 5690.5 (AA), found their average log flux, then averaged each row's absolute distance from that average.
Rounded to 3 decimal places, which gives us 0.043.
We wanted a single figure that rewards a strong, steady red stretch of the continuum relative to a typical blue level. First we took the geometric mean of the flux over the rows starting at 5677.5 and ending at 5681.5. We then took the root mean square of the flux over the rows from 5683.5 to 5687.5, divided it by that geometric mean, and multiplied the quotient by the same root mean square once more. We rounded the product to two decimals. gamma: 6.33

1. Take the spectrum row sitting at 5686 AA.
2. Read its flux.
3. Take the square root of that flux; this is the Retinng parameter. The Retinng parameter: 2.48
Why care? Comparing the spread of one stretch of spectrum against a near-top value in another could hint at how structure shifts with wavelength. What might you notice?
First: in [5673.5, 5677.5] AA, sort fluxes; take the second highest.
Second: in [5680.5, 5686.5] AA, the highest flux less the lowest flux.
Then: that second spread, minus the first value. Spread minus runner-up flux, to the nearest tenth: -4.3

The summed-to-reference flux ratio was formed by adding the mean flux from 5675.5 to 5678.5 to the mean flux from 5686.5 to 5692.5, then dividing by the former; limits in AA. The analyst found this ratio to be 1.89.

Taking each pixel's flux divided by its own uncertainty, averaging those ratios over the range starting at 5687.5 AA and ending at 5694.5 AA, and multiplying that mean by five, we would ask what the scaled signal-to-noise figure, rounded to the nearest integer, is 53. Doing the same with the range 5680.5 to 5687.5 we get 56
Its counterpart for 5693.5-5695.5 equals 54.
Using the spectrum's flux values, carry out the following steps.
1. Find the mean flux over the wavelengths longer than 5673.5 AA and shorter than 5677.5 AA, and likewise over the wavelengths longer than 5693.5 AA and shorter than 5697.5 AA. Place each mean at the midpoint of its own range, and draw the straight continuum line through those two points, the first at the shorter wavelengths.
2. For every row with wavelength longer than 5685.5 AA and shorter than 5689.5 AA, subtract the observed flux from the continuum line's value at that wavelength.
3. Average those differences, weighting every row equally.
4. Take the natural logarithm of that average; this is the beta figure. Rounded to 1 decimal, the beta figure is -1.7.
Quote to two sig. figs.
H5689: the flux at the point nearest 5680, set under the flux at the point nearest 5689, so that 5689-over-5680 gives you 0.82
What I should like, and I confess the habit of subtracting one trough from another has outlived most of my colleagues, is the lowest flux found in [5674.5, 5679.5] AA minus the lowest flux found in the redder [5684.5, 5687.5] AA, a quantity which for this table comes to 0.0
